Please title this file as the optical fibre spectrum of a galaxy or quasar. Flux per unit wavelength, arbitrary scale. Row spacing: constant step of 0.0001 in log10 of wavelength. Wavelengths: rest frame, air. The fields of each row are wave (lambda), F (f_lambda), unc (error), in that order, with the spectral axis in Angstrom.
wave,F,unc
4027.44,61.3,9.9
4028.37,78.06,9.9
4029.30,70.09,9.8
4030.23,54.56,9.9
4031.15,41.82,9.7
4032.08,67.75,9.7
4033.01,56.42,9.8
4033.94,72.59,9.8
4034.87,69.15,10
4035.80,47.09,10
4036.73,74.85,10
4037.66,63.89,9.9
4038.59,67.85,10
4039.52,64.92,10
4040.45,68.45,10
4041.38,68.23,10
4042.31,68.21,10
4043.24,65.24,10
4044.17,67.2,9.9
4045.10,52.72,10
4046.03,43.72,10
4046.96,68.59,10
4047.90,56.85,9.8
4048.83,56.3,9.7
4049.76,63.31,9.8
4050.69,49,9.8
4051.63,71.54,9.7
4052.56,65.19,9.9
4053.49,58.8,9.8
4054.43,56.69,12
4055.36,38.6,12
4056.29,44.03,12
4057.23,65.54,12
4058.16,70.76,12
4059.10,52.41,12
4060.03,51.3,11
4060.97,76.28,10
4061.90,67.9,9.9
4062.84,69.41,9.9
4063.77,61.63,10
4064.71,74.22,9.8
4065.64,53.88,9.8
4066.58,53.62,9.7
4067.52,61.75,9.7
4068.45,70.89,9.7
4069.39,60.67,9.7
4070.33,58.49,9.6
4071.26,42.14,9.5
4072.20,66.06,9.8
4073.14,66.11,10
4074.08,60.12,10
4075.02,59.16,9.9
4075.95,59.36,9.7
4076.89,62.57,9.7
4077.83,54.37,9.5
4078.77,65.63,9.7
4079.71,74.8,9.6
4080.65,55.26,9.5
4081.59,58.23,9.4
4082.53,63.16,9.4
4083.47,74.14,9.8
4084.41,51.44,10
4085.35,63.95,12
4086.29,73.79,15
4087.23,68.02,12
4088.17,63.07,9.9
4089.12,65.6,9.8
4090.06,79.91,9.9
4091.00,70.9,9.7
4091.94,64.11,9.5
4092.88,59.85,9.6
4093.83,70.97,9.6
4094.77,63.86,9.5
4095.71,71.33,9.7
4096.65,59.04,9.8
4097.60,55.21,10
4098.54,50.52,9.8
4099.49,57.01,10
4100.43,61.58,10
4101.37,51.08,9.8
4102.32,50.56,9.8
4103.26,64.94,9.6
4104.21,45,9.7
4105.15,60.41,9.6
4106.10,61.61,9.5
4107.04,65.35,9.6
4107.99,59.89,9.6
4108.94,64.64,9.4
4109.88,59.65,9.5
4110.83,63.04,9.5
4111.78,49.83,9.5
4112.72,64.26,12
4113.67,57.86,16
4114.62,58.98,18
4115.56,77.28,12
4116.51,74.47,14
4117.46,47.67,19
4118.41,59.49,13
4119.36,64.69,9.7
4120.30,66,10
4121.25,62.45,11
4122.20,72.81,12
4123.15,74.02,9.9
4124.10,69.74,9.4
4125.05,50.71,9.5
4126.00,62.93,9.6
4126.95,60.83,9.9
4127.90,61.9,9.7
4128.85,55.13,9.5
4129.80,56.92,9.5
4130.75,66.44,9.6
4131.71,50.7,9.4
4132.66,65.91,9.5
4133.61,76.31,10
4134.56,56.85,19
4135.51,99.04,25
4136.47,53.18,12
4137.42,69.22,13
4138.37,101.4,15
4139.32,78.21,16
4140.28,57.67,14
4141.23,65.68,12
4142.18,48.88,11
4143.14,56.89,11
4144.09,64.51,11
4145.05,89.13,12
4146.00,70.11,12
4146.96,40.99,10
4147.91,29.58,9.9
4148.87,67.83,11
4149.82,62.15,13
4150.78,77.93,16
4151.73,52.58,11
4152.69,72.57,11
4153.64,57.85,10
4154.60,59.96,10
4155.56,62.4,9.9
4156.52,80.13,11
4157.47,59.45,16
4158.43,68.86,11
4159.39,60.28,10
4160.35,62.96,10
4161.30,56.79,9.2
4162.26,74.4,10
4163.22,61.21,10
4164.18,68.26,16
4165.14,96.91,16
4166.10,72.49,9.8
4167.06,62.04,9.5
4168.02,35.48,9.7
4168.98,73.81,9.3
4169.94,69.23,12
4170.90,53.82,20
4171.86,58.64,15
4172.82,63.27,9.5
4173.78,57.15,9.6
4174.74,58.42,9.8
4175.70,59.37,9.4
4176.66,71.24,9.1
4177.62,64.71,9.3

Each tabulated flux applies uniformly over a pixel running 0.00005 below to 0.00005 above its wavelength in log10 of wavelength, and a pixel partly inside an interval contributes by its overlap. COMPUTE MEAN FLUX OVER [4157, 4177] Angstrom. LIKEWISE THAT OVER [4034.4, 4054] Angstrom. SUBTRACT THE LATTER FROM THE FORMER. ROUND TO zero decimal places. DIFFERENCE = 2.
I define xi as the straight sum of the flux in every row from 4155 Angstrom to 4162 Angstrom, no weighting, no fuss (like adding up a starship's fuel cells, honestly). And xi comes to 451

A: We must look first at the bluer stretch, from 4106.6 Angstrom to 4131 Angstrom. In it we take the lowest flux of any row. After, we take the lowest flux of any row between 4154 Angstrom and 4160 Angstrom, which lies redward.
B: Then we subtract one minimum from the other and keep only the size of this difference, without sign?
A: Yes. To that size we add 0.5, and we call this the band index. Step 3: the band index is 12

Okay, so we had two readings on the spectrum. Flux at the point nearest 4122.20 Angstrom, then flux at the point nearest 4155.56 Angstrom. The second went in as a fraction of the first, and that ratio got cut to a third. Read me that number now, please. 0.286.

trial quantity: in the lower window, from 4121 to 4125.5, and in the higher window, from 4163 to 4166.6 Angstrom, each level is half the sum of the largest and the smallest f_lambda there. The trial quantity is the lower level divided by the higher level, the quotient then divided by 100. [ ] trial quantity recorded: 0.0079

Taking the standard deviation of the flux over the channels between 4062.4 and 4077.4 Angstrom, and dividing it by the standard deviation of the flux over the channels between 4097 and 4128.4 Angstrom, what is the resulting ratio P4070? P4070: 1.0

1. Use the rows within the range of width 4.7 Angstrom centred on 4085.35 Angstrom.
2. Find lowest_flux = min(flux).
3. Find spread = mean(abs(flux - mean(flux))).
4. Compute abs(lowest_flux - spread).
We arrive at 44.6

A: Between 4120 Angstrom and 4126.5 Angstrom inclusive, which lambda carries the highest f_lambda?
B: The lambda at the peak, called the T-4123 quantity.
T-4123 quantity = 4123.15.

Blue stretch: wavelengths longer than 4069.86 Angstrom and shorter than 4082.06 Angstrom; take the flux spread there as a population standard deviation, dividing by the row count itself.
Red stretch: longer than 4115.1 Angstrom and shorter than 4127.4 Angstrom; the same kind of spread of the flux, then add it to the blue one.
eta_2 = 16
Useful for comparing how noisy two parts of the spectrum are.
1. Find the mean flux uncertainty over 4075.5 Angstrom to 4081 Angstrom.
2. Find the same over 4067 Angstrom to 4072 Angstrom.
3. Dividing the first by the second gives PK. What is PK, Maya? 1.00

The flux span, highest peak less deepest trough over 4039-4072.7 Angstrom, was 38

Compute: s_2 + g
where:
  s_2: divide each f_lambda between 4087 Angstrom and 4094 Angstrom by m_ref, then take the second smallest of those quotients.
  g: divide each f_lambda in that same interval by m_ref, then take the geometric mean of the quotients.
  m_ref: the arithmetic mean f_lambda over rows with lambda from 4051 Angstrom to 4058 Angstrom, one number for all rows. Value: 2.3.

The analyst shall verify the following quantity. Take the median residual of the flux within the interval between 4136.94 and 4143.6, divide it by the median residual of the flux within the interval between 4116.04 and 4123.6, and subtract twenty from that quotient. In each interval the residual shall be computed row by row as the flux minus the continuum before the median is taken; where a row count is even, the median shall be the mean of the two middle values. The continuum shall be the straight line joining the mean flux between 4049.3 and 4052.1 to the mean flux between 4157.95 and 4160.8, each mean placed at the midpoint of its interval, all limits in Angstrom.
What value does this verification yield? -19.1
